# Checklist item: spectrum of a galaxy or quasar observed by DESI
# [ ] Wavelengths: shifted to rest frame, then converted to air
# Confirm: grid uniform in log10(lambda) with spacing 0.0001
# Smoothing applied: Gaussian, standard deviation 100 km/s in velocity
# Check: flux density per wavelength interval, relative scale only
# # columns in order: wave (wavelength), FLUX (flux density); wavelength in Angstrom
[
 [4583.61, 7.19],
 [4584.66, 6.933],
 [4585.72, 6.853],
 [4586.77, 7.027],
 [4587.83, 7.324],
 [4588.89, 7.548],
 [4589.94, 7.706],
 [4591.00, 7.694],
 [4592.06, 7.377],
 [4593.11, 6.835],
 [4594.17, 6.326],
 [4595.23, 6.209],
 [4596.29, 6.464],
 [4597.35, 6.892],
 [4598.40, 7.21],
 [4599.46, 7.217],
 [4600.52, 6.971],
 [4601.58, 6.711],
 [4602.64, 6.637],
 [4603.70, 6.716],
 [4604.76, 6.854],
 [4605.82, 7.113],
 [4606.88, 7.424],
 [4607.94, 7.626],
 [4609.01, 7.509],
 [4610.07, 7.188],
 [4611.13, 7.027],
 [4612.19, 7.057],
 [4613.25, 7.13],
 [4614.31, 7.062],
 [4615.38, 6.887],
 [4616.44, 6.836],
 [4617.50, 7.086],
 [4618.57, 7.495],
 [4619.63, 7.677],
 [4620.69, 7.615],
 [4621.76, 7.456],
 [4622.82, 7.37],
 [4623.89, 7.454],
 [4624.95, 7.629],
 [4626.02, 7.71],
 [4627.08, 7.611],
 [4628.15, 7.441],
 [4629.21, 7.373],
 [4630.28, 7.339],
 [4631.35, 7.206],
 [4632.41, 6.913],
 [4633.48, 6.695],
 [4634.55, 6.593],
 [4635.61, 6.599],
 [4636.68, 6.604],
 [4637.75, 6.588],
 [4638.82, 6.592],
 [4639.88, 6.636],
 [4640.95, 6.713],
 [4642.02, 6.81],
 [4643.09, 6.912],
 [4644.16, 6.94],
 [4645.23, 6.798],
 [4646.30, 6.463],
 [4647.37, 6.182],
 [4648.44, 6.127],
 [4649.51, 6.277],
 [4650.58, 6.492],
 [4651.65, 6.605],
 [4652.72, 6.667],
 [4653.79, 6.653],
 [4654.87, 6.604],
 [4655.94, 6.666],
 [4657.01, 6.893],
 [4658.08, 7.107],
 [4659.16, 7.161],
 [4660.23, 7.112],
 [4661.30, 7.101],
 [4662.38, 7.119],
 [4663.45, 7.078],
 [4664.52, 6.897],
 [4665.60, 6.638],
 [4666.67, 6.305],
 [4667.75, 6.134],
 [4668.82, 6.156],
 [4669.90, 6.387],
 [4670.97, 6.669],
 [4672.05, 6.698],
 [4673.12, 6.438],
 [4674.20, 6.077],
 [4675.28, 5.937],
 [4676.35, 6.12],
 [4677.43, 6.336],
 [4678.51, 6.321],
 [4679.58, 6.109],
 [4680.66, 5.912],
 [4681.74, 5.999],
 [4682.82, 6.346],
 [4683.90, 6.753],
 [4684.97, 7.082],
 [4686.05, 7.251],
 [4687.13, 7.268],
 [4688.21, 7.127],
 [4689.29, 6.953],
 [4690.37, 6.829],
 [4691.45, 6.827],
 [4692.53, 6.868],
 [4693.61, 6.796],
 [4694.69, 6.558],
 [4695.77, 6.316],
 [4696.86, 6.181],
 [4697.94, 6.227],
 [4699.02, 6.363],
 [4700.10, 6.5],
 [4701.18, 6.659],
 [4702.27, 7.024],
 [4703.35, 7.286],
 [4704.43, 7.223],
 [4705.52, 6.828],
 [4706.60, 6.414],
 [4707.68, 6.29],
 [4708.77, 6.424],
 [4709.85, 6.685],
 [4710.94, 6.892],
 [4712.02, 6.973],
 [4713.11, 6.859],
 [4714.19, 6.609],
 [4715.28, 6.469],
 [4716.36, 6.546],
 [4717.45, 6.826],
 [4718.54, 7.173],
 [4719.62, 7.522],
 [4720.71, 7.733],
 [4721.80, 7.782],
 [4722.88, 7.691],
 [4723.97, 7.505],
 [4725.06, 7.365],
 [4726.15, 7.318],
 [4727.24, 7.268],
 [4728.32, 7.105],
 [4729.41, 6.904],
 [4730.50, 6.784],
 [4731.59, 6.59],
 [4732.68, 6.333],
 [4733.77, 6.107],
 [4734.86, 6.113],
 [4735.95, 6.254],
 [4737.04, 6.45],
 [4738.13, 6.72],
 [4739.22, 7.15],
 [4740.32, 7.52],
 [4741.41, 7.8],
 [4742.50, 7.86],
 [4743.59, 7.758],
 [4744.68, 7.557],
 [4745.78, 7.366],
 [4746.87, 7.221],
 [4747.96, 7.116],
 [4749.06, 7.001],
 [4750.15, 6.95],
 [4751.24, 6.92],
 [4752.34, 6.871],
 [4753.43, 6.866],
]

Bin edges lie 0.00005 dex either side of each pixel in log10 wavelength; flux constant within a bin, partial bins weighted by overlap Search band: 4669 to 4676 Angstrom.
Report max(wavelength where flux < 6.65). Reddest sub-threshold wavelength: 4675.28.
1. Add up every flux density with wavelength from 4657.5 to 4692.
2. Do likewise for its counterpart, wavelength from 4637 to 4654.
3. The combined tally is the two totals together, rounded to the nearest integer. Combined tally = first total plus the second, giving 318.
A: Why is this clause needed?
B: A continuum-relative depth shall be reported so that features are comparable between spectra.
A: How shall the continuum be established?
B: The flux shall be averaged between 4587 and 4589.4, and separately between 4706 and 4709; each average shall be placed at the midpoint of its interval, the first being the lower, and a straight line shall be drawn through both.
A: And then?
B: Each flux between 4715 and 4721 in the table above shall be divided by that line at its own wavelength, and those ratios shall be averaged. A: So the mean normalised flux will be 1.12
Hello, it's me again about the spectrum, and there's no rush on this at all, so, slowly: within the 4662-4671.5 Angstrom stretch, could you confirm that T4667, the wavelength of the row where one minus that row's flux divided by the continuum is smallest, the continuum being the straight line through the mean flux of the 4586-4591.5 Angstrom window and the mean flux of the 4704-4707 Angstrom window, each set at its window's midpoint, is 4662.38 Angstrom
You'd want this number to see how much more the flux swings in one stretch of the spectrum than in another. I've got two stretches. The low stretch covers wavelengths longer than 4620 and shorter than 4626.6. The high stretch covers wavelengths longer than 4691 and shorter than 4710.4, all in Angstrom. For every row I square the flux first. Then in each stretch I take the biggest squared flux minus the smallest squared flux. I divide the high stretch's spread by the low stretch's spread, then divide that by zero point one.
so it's 29.0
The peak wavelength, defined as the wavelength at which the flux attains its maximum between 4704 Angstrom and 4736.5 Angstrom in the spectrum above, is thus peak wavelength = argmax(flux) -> 4721.80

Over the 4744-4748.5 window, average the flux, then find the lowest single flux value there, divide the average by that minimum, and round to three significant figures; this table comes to 1.03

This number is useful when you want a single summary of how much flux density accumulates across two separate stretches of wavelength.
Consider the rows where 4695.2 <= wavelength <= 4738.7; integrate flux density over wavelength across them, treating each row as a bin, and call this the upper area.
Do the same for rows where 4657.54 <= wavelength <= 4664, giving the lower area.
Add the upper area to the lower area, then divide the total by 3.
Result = 114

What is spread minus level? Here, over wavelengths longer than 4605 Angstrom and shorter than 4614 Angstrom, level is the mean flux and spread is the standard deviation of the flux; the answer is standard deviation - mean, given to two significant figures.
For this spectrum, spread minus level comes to -7.0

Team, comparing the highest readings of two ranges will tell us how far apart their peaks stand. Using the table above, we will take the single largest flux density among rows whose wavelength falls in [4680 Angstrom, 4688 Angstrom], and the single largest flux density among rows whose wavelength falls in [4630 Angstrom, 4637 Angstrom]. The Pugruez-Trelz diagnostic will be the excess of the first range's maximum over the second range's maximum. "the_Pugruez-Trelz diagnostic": -0.1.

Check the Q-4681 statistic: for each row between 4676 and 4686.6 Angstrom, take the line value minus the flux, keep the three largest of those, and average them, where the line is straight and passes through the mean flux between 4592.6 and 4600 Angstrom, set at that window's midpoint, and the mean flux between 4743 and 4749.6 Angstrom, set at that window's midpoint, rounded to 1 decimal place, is 1.1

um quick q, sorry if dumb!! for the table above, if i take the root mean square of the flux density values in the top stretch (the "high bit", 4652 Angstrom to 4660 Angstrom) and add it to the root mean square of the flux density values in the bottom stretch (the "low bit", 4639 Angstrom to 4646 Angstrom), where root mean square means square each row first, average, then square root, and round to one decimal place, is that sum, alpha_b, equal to 13.6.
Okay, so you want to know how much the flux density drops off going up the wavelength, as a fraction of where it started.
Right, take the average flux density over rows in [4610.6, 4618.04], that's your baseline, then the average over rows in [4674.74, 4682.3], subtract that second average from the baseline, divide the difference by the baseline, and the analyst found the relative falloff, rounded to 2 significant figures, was 0.13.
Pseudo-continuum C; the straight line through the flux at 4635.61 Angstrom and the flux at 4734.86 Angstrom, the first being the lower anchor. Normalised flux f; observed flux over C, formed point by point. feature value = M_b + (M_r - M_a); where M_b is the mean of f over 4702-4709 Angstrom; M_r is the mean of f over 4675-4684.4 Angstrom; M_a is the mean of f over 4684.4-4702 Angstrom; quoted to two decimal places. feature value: 0.99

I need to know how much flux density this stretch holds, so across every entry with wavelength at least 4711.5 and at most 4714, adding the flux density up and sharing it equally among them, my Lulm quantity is 6.9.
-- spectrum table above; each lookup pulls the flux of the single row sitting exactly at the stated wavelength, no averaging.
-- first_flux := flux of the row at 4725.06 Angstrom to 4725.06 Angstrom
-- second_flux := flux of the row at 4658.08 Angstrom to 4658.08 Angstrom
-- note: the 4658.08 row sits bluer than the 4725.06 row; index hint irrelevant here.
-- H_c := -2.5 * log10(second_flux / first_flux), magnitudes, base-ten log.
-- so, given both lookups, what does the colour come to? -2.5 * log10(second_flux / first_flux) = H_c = 0.04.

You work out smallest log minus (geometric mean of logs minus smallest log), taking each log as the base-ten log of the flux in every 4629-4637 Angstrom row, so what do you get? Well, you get 0.80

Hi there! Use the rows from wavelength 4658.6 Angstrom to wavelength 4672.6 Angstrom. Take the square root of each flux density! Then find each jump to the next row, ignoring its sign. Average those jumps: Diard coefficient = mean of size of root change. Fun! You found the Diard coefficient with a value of 0.026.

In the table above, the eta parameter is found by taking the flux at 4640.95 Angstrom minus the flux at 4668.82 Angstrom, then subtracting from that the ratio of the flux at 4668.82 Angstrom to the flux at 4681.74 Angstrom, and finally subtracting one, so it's -1.47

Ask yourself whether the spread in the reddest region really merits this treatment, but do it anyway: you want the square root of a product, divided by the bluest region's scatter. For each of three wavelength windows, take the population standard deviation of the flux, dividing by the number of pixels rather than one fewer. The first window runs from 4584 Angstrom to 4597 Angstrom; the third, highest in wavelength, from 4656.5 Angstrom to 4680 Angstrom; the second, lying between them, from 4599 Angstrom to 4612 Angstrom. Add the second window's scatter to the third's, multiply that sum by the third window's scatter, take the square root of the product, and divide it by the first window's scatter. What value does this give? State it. 1.1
